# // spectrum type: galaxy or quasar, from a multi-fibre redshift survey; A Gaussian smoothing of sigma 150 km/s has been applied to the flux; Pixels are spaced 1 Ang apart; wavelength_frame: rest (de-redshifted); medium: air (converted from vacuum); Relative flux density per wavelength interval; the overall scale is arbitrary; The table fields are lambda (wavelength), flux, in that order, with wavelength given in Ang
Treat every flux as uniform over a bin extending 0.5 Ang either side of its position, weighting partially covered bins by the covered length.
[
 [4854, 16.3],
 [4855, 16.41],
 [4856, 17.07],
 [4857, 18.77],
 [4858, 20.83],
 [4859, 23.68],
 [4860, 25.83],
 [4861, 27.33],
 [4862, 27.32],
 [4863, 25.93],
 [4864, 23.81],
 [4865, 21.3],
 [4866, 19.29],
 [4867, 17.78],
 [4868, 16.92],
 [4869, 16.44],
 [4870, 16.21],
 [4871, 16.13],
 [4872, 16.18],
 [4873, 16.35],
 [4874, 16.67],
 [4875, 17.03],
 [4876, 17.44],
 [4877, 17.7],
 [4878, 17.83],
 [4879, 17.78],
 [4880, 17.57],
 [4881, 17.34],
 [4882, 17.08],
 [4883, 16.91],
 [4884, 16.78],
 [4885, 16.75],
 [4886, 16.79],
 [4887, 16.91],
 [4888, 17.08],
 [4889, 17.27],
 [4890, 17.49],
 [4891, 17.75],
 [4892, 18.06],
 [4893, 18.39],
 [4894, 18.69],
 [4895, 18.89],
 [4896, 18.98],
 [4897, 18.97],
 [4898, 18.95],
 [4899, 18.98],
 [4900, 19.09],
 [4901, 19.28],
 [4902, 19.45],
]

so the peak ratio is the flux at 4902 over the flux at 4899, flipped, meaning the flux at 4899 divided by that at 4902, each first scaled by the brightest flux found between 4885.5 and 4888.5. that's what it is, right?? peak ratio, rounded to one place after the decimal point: 1.0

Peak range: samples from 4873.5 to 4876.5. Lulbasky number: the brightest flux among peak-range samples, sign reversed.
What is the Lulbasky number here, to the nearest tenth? -17.4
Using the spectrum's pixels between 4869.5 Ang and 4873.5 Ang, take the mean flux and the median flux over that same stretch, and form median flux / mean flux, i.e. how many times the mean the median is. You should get 1.00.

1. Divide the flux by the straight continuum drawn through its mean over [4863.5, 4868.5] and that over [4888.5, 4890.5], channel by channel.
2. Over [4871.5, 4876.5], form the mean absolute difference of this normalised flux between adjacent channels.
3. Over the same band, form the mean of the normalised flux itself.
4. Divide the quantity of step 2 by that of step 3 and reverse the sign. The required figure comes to -0.024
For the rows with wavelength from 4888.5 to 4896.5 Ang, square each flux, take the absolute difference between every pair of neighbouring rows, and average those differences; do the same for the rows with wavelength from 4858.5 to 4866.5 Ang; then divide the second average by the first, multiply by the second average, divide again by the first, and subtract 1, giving 81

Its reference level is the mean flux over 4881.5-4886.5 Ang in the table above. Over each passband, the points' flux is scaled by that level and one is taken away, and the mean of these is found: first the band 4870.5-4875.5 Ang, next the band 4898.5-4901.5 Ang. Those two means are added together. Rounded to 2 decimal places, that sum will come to 0.11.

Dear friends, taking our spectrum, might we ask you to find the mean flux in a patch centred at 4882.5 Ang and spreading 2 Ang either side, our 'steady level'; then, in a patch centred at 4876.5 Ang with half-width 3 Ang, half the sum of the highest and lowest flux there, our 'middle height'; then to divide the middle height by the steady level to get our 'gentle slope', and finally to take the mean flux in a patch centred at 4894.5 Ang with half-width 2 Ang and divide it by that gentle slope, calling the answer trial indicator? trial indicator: 18.5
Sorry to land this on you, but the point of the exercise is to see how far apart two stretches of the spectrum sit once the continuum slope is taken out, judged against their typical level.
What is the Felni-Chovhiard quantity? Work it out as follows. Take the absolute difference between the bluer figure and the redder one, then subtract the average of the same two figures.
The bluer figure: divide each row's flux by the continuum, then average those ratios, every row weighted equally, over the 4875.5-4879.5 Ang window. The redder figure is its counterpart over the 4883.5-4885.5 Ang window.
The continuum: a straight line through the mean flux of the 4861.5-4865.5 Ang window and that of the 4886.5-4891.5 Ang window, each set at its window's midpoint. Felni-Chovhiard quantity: -0.84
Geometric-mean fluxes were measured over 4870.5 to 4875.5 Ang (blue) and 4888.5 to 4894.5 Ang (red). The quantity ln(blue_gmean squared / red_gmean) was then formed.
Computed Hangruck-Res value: 2.72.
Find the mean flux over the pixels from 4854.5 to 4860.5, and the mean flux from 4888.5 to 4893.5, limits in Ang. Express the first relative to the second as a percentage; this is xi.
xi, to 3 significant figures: 115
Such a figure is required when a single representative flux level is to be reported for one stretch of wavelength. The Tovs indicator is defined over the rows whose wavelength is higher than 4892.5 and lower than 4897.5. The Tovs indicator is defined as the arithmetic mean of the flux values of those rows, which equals 18.8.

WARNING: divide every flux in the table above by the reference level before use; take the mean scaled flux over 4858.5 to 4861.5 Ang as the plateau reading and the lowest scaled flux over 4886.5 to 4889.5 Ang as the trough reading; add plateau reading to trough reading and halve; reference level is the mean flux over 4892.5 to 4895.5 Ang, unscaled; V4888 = 1.14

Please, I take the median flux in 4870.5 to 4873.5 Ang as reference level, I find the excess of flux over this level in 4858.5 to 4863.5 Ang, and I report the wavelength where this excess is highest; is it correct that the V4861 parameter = 4861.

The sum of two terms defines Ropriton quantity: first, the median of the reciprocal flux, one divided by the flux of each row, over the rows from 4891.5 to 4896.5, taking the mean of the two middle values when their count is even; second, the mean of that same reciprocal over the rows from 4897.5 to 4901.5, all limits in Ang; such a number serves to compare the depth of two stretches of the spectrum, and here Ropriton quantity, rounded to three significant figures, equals 0.106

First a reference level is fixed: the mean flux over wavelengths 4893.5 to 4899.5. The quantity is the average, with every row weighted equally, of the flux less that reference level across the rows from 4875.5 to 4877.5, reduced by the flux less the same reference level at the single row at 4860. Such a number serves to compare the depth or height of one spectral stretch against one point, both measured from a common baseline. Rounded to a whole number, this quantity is -8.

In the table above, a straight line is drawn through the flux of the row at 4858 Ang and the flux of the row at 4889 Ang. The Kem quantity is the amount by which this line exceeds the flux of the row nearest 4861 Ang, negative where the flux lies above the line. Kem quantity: -6.8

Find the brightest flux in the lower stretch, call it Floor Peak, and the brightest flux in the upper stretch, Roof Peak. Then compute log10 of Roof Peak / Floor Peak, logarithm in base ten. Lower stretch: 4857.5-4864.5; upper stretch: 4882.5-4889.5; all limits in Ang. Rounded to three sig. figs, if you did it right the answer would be -0.199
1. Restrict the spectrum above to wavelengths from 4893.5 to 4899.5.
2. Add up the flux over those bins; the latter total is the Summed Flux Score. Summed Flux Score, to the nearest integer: 113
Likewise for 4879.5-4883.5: 69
